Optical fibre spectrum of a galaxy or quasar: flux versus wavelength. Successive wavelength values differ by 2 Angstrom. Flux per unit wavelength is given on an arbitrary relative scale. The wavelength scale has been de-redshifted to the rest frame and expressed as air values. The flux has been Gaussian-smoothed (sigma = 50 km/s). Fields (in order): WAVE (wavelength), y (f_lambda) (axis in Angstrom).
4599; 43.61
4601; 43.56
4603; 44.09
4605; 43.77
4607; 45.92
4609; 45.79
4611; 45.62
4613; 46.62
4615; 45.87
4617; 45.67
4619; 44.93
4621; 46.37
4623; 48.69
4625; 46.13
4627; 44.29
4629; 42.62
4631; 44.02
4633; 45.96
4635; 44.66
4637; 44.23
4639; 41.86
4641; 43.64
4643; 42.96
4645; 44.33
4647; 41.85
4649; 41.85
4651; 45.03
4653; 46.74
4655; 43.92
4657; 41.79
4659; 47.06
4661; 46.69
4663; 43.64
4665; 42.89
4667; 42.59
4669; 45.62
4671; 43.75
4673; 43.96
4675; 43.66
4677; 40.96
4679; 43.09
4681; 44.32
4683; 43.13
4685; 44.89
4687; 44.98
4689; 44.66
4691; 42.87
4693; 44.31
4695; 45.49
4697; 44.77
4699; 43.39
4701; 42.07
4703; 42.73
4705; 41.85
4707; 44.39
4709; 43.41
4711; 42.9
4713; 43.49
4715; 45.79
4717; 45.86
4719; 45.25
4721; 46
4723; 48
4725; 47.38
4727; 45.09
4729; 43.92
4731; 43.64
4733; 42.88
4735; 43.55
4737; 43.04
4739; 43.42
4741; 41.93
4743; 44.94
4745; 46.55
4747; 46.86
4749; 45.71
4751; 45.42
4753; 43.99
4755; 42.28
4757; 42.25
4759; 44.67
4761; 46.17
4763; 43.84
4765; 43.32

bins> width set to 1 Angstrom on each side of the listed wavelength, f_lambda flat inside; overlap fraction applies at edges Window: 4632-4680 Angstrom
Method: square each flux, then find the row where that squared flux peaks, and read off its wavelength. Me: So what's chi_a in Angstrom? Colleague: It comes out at 4659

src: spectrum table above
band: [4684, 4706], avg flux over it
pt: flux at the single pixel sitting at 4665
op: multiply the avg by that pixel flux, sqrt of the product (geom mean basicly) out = 43.4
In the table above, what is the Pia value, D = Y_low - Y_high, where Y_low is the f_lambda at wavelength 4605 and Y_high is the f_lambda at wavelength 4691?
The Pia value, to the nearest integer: 1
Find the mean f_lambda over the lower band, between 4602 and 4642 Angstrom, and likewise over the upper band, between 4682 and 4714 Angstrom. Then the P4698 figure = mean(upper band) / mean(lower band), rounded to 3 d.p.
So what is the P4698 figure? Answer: 0.970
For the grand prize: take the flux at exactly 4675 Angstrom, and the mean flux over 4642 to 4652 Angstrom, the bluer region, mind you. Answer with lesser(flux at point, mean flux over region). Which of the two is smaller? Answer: 43.2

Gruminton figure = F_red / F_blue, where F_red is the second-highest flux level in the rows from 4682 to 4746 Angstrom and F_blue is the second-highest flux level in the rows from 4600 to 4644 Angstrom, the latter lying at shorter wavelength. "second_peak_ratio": 1.02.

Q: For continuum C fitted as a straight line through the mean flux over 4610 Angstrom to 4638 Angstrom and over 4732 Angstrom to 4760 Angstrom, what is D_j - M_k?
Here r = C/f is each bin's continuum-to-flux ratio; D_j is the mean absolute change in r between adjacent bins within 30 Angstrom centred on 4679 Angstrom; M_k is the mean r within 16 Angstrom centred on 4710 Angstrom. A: -0.986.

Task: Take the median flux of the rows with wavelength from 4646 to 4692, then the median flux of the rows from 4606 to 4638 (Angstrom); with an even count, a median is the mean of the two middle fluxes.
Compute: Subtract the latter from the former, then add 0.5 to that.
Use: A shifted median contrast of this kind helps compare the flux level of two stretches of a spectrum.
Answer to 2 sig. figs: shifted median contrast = -1.5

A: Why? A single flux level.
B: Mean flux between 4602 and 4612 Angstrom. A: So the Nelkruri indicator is 45.0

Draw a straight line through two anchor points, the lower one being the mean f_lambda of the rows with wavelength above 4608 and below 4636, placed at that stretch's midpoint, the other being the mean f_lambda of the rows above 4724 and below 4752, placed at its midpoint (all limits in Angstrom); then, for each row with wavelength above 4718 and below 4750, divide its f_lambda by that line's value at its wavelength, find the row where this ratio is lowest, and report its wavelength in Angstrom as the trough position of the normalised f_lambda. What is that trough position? 4741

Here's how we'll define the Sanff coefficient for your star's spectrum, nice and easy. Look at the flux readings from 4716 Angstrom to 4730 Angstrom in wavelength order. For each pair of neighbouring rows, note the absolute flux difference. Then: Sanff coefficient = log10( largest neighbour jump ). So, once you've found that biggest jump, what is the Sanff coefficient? 0.36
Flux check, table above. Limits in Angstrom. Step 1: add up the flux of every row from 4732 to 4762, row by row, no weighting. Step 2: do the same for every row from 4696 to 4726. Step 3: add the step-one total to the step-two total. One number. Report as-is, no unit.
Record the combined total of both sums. 1331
